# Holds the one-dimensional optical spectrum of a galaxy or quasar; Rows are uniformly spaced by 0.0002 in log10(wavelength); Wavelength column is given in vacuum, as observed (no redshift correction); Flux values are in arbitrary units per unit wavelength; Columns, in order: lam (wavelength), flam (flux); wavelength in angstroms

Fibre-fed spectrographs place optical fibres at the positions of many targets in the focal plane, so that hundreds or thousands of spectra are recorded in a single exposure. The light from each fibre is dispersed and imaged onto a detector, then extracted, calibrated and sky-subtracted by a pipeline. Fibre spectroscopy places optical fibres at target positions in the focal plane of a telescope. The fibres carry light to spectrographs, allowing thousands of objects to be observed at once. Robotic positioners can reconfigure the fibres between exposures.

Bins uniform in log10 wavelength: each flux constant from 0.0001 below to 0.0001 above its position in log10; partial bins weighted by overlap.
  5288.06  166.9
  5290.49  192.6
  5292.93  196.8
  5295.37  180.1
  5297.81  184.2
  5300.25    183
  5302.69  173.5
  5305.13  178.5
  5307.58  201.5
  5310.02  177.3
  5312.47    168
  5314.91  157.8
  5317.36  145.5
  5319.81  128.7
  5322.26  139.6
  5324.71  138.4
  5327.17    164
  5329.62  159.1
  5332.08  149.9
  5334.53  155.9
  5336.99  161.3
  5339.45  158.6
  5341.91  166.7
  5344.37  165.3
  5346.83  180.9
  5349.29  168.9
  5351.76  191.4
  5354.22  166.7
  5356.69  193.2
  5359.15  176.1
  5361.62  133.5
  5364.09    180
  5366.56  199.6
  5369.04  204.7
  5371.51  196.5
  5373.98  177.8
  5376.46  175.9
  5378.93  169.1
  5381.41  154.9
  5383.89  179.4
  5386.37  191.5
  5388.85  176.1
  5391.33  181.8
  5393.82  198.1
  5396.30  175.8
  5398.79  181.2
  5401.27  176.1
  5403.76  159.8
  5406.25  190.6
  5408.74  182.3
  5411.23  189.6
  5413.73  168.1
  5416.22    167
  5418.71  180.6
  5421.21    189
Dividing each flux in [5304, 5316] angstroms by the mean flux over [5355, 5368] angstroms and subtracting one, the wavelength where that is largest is 5307.58 angstroms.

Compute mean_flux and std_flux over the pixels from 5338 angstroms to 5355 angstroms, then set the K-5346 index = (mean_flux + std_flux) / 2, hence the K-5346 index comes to 91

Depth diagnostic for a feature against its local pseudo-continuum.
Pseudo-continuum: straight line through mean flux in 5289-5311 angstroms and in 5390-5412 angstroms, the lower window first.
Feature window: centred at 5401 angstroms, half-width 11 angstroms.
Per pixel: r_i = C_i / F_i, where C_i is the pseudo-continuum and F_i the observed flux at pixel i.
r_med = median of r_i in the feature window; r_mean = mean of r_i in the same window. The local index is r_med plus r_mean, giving 2.00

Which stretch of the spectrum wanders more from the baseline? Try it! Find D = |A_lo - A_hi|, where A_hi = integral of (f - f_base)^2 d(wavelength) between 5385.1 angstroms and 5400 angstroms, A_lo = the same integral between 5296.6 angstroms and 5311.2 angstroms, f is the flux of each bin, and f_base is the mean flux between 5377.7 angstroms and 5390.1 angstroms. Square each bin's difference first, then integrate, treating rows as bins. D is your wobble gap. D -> 117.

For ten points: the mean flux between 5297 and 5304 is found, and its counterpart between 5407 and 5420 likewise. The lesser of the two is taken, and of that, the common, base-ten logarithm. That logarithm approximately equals 2.25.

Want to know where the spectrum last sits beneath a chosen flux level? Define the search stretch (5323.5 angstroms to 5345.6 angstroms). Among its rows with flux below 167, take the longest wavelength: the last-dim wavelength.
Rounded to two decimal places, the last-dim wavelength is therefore 5344.37 angstroms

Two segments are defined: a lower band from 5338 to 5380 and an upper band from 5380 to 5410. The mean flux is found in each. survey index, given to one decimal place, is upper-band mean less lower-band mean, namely 2.2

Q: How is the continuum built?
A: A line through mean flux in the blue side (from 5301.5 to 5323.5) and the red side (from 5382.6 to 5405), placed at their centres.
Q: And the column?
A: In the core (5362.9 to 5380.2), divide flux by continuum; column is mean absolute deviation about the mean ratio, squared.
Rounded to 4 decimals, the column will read 0.0051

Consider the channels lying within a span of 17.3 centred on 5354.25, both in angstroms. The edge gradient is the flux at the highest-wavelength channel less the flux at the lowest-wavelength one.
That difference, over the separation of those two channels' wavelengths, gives -3.2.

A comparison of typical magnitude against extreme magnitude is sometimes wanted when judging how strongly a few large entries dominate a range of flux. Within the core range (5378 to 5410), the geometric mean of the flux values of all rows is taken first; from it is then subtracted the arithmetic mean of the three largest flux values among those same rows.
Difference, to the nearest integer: -16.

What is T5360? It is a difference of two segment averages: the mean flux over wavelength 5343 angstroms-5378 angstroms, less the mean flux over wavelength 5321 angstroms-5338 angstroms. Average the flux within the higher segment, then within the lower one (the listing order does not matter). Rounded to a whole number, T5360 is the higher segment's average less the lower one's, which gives 27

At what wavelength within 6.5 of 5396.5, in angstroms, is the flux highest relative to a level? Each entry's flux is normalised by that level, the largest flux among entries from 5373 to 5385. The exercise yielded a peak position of 5393.82 angstroms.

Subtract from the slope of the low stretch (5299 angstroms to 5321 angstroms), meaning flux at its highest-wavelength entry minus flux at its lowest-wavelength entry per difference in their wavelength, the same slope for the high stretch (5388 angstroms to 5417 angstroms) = -2.4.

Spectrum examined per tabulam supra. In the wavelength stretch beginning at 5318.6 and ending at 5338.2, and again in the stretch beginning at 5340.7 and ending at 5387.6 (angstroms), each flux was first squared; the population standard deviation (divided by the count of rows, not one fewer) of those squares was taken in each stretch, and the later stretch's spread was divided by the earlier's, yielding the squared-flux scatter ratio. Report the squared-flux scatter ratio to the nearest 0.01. 1.63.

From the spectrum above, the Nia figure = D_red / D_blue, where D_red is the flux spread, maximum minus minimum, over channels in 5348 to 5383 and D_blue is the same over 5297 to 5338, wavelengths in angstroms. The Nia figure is 1.0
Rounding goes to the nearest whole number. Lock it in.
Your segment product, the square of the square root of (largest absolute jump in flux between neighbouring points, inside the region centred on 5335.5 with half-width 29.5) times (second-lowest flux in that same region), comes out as 6208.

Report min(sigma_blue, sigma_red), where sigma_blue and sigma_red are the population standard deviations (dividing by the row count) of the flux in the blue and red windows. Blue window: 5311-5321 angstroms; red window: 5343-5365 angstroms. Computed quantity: 14.7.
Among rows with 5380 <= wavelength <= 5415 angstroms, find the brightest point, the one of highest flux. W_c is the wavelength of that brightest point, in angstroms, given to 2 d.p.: 5393.82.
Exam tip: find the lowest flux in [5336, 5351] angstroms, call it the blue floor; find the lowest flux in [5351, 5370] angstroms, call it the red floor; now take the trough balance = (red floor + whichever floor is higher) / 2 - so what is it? 146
